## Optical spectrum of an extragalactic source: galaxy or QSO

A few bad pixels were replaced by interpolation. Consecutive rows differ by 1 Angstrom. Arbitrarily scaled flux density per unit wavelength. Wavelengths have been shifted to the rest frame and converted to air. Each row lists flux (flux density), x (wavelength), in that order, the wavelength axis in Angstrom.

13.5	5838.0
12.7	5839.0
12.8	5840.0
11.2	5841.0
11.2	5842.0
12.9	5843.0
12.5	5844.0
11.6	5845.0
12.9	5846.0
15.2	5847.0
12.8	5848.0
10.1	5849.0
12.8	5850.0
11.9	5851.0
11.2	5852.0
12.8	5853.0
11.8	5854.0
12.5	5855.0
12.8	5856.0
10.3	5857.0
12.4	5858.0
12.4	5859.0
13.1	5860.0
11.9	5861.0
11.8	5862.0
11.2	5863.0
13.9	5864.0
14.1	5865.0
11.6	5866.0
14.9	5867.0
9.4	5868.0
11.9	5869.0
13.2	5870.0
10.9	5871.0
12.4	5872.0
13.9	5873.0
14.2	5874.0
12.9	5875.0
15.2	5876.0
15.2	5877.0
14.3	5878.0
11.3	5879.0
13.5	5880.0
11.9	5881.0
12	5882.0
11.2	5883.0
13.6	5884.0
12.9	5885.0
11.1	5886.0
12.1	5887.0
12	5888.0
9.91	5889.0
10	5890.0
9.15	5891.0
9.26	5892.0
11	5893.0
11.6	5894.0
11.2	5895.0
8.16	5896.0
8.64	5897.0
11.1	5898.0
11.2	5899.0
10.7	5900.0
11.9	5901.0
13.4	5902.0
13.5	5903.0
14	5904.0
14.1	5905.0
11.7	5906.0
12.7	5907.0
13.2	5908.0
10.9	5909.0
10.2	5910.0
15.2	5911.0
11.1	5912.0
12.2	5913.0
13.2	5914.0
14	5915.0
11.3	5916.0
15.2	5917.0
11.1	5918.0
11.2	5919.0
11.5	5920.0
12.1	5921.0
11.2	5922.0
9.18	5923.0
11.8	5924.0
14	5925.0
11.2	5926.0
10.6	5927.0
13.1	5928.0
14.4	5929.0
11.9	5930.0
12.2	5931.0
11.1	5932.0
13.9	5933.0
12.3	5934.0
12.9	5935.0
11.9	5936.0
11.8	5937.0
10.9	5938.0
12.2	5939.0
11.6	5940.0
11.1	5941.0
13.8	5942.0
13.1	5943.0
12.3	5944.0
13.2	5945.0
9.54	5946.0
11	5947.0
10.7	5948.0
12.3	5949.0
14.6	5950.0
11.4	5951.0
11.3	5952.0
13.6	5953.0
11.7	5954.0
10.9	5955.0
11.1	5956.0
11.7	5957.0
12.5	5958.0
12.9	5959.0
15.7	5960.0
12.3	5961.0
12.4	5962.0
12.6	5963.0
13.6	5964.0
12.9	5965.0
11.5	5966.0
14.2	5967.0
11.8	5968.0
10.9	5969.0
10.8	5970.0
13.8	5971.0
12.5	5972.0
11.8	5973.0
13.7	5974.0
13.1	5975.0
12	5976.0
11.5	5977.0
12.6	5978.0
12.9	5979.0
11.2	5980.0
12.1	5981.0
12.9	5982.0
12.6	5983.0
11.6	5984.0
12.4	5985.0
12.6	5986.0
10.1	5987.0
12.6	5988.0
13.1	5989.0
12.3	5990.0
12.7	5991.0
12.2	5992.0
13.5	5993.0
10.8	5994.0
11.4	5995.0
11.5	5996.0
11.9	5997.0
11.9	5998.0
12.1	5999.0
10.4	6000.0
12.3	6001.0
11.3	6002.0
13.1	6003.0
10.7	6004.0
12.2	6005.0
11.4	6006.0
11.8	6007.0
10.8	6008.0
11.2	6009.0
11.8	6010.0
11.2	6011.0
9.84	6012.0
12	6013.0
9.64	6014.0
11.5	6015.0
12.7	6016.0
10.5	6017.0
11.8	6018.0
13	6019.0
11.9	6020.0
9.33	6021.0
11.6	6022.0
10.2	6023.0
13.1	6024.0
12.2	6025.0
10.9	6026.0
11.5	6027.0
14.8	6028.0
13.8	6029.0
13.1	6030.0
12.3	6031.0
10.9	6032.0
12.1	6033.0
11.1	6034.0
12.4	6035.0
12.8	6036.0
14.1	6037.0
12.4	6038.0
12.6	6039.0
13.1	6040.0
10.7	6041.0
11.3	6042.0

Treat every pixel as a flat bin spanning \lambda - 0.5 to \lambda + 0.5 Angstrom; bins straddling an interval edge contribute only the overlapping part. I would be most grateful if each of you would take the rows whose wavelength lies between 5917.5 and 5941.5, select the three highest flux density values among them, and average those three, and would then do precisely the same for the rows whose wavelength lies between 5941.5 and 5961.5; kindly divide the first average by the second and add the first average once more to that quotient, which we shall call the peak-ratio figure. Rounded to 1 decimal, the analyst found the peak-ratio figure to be 15.1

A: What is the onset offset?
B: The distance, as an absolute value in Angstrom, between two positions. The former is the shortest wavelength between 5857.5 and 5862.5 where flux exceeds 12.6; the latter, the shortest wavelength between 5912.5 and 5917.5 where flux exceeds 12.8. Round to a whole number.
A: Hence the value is 54 Angstrom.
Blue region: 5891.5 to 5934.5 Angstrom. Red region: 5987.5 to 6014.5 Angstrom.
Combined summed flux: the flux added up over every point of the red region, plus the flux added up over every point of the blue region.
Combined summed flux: 829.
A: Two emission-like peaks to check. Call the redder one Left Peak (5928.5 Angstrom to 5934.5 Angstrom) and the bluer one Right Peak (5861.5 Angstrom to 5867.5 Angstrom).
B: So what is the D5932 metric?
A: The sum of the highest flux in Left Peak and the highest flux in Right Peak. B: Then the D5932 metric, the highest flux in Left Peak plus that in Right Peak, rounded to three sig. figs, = 29.3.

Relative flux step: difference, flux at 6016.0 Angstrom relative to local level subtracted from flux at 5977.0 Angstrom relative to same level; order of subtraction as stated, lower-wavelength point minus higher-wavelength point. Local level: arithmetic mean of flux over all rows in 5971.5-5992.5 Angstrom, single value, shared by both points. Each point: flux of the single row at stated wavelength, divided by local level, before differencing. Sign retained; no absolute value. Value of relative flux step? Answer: -0.10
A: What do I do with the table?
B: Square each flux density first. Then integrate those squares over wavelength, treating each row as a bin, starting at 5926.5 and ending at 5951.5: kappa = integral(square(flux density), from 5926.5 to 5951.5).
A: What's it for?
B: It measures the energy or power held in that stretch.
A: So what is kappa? 3731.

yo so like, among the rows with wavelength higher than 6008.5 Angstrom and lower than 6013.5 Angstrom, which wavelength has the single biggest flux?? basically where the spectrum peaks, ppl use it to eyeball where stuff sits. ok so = 6013.0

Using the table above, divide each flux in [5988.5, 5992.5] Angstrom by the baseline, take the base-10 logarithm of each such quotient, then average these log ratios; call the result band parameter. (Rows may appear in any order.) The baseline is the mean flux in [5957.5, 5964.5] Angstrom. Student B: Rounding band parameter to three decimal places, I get -0.019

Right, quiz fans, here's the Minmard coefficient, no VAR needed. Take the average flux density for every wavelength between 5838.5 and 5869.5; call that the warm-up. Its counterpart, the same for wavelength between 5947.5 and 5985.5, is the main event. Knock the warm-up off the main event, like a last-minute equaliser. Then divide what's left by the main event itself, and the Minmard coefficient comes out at 0.008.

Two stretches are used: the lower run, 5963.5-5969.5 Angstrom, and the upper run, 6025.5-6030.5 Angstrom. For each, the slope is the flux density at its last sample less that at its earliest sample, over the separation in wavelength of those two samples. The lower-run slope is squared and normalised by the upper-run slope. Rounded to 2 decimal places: 0.53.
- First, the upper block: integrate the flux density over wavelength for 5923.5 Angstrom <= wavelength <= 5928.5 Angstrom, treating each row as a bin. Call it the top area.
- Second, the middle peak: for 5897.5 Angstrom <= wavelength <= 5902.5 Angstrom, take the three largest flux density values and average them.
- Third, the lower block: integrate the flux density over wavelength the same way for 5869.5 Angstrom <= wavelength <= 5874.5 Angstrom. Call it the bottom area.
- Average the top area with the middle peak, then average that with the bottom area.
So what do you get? 50.5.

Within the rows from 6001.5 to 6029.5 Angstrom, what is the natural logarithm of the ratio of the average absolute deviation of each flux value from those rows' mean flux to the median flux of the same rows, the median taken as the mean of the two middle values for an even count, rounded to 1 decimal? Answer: -2.5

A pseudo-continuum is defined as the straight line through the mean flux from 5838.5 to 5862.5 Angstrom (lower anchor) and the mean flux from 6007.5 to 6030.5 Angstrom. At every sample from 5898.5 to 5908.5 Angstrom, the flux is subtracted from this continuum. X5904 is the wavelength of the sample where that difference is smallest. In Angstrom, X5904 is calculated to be 5905.0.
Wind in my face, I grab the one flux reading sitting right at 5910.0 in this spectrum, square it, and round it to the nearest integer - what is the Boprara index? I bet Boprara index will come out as 104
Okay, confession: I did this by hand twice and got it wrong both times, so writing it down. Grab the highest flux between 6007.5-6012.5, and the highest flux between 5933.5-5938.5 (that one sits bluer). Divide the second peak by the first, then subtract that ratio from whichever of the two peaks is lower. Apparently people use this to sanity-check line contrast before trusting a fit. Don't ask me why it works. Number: 10.7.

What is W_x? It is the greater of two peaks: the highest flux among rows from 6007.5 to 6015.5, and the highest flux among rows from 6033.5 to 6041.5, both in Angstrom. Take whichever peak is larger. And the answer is 14.1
